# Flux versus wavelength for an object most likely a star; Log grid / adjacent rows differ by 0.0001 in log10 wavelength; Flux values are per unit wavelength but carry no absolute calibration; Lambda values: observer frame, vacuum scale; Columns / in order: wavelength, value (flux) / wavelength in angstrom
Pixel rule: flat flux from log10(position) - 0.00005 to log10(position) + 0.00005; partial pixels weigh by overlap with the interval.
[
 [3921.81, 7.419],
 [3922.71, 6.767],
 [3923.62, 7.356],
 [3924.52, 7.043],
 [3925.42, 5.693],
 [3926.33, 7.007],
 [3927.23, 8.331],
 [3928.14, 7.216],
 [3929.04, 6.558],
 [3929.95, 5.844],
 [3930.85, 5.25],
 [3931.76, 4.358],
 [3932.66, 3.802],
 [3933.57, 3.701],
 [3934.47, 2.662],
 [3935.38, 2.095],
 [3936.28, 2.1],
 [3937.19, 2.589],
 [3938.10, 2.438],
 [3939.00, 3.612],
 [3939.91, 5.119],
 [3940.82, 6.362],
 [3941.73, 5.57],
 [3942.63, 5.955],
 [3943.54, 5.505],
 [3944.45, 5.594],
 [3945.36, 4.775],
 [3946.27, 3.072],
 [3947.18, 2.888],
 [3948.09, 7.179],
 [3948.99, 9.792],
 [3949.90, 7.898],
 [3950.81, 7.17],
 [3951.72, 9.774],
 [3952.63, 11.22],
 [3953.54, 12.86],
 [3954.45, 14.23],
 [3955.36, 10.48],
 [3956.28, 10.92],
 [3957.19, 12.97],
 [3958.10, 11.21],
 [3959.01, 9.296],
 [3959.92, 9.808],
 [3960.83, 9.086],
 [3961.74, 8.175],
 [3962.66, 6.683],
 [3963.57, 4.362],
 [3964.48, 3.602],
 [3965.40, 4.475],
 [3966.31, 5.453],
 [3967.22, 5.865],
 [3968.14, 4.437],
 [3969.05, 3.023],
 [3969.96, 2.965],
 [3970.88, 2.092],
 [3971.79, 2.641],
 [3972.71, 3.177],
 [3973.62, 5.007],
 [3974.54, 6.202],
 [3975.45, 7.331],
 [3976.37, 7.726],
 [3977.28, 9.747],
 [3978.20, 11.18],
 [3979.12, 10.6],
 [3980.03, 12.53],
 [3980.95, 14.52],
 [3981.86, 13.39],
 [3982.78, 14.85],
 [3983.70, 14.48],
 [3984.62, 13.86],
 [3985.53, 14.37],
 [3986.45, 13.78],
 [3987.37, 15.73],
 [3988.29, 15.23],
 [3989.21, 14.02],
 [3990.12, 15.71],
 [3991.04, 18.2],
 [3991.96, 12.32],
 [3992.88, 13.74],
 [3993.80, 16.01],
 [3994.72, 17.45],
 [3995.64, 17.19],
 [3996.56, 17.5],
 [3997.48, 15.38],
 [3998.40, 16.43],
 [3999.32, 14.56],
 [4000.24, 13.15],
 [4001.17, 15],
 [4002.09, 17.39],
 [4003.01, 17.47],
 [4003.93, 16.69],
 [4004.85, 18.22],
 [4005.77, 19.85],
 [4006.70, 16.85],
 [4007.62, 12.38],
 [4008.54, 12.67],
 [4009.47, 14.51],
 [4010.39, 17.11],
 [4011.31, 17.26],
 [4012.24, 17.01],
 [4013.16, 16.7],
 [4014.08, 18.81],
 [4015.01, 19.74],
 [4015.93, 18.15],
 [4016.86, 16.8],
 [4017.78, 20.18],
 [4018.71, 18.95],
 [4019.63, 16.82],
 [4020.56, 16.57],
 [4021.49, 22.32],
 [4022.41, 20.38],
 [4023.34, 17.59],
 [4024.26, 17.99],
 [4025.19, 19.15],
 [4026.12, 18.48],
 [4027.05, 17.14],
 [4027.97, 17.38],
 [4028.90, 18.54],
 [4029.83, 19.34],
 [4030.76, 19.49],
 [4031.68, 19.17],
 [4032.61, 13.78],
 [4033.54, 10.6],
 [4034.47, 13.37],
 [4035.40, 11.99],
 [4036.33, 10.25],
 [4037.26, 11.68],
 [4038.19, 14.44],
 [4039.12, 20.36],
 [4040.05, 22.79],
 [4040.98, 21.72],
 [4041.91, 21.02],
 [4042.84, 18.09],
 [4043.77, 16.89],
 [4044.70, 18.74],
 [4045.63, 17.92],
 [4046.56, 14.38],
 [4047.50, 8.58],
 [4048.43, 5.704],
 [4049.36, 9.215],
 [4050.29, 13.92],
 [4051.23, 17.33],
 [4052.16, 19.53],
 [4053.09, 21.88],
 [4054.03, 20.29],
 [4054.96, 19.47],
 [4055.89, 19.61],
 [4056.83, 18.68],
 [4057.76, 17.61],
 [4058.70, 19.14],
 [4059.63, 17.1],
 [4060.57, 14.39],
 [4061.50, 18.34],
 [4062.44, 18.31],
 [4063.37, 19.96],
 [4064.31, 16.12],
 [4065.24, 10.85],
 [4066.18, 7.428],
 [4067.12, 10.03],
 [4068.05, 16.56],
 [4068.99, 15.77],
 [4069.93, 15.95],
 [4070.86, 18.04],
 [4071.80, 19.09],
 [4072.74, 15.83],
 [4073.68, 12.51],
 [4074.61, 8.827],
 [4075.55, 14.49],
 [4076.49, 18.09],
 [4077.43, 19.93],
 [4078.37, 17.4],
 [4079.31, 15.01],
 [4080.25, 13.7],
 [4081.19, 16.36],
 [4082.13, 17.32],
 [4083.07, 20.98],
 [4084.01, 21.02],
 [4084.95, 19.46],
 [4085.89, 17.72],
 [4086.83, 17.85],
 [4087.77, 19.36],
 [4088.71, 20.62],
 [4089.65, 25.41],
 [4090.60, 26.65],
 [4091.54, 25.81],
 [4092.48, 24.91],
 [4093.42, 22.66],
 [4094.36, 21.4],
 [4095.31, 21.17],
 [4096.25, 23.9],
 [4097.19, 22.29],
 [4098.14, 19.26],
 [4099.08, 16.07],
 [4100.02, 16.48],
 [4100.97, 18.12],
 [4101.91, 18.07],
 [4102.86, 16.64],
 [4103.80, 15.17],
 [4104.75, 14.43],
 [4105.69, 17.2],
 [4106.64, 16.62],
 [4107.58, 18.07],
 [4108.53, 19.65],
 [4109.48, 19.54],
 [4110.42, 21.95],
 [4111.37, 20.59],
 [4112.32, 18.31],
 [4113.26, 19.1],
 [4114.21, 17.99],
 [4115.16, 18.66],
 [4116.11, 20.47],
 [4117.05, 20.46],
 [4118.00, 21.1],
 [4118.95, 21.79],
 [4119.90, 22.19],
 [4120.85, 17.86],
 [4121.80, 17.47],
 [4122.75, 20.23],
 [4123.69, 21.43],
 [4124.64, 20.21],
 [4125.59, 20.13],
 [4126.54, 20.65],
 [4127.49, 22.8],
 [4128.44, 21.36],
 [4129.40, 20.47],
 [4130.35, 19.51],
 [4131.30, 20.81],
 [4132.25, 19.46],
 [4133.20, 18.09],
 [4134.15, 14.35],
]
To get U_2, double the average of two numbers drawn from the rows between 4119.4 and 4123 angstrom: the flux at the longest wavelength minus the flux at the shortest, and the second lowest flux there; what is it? 16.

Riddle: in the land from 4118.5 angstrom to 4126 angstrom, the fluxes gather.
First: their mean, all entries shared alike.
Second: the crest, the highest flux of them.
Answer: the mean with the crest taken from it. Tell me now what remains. -2.0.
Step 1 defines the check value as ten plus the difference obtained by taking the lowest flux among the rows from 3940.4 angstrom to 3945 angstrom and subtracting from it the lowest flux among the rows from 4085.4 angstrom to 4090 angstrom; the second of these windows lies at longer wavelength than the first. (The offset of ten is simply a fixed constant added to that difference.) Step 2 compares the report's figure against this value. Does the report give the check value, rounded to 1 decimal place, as -2.2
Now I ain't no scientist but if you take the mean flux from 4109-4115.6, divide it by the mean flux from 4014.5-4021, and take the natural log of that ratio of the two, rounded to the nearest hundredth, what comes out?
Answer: 0.07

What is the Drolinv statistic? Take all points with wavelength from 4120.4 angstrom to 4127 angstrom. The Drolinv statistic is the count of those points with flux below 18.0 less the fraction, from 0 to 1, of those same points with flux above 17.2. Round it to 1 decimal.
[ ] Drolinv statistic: 1.0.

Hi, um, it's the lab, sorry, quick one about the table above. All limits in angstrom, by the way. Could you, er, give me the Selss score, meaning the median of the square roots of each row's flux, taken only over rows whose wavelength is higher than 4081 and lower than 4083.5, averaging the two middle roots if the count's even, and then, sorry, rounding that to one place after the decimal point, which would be 4.2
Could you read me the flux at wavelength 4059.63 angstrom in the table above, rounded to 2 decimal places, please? 17.10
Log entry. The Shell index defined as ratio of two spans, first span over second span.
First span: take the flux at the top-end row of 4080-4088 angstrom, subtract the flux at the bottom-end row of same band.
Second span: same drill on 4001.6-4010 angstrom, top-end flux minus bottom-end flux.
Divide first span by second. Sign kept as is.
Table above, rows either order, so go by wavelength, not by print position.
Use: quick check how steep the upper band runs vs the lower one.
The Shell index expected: -2.0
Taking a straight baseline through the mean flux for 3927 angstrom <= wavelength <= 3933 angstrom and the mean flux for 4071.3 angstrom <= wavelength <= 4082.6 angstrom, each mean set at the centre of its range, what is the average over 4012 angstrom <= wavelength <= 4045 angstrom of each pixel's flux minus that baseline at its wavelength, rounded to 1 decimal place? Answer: 5.1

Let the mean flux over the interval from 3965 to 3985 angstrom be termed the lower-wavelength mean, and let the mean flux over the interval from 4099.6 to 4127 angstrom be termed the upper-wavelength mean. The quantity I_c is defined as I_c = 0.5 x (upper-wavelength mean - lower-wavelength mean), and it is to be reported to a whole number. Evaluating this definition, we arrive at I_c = 6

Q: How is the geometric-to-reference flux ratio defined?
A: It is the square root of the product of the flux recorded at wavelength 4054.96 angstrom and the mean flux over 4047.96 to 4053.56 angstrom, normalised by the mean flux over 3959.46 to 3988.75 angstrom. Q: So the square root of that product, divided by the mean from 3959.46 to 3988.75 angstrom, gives 1.95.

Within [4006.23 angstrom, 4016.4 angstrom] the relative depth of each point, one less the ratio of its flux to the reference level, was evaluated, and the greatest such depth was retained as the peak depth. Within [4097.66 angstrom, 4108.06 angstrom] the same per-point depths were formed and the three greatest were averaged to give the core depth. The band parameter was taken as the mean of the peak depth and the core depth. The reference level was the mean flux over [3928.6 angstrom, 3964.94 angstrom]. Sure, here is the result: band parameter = -1.1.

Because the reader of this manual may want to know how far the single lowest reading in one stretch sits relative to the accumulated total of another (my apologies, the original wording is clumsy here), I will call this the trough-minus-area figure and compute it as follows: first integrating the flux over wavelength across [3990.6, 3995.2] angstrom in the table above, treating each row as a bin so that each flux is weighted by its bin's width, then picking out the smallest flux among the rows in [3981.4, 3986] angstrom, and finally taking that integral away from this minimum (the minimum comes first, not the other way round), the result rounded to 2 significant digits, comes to -58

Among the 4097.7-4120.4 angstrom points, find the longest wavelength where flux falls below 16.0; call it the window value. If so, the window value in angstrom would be 4104.75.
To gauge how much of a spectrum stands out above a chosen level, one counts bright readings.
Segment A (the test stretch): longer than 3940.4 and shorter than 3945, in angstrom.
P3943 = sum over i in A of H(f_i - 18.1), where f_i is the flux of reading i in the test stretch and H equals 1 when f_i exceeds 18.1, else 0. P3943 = 0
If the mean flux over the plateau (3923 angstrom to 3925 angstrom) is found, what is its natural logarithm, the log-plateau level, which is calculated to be 1.97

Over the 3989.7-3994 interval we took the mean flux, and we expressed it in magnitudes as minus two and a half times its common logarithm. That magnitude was -2.95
